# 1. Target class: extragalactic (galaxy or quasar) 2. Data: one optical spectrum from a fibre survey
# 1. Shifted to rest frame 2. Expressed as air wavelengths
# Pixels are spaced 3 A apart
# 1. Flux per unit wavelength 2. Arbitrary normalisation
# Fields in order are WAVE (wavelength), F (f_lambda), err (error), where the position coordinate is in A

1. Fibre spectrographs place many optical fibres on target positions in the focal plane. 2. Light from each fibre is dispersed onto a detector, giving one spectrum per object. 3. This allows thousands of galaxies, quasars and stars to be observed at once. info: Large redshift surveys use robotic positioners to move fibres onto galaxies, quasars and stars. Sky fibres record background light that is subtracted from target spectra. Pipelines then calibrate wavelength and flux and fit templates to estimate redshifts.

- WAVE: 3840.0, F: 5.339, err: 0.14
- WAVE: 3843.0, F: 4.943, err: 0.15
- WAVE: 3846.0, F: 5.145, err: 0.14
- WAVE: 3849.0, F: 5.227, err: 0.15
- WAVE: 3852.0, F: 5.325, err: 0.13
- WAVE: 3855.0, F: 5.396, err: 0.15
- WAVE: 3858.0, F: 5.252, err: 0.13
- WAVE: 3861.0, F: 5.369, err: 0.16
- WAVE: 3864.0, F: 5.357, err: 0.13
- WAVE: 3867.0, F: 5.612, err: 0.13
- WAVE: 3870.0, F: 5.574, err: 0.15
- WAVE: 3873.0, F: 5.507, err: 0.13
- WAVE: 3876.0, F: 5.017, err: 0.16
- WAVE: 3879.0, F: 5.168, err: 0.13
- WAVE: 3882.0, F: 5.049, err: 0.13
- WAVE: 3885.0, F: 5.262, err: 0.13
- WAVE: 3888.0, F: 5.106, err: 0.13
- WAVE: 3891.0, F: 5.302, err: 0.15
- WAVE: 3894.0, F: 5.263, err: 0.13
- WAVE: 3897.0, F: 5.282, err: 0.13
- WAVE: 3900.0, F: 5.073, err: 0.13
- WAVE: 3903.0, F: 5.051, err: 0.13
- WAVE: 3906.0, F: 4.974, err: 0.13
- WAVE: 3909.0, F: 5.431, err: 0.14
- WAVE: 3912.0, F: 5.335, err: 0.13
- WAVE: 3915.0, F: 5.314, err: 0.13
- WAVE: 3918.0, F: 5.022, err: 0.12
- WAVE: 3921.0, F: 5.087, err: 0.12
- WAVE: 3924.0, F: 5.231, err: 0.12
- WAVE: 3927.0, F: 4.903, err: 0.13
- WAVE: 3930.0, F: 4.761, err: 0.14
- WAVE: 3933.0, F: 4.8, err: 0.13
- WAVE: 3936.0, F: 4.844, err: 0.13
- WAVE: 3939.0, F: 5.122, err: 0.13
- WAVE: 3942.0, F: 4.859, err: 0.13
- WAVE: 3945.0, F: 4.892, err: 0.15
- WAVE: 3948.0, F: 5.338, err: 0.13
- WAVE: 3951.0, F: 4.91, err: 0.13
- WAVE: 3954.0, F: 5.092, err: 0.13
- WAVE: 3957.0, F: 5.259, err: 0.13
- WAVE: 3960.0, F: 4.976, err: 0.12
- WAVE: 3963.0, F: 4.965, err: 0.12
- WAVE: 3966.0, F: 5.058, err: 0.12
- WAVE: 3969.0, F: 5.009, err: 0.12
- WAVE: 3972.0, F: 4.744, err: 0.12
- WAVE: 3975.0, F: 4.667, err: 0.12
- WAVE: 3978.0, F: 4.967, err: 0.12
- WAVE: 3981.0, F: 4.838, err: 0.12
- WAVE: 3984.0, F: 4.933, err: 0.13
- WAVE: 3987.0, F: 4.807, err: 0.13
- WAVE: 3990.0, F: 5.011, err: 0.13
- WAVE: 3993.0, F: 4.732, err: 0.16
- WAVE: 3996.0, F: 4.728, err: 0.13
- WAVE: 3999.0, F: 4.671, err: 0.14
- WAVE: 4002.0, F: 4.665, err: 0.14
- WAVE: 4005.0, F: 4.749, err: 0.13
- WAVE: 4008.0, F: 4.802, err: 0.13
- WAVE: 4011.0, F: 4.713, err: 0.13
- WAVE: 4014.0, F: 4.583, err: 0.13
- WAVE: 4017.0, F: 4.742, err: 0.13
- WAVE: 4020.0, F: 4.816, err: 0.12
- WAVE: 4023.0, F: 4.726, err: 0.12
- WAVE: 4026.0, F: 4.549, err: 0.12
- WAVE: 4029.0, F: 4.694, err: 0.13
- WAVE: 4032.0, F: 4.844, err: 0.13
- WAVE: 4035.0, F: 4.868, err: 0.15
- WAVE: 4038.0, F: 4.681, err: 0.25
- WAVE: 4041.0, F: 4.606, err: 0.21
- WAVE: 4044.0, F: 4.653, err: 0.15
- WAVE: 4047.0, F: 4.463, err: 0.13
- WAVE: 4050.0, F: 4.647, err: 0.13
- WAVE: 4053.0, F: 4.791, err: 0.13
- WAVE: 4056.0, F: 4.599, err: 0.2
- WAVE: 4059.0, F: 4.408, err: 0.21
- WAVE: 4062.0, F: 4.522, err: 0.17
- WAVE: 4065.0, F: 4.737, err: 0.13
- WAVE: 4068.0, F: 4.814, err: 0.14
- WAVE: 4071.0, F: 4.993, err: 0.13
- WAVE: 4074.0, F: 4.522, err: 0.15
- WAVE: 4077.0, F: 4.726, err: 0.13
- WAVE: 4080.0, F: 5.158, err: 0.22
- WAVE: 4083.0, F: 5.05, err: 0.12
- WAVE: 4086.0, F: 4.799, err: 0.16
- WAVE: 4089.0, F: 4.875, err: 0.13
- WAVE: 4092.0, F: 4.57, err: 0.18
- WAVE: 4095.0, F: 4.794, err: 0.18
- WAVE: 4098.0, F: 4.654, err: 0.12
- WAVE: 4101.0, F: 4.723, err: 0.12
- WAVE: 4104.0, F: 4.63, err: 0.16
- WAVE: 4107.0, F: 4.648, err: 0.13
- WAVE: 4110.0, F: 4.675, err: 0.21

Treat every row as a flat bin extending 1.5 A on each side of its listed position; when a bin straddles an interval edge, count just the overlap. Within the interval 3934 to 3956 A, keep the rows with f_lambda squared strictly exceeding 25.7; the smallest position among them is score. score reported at 3939.0 A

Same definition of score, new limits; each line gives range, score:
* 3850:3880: 3852.0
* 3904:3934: 3909.0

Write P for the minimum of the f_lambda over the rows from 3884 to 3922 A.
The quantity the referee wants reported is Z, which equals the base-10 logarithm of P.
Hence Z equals 0.697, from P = 4.974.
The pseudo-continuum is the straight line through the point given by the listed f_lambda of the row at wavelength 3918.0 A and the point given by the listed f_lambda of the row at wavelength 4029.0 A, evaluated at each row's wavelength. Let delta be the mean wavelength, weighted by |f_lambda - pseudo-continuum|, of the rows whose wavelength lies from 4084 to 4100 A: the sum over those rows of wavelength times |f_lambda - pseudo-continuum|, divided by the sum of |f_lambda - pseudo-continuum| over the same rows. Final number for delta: 4091.3 A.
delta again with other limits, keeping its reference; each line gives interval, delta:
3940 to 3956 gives 3948.5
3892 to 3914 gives 3905.2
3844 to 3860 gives 3852.8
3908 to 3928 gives 3915.3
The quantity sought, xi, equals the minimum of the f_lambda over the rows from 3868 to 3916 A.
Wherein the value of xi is 4.974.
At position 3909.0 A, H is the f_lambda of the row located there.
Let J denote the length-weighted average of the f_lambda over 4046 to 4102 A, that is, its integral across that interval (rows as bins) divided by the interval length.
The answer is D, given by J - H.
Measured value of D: -0.70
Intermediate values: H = 5.431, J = 4.73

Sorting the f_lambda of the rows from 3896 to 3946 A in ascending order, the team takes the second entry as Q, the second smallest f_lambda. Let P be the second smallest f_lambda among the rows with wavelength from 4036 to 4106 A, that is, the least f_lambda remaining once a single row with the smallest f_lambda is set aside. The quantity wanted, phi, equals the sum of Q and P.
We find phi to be 9.26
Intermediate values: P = 4.463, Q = 4.8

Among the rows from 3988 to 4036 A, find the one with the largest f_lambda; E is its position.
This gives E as 3990.0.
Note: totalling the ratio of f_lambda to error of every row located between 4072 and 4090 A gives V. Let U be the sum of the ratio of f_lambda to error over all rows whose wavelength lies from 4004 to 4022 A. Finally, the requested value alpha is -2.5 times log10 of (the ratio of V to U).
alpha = 0.11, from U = 222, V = 200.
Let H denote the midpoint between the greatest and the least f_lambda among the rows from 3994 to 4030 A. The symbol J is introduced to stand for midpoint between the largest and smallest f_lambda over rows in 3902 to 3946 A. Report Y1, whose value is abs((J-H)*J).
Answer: 2.1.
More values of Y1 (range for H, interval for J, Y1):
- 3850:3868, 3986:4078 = 3.4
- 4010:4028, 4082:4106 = 0.6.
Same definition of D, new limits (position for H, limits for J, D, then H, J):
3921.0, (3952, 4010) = -0.21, 5.087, 4.88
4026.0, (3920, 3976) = 0.43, 4.549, 4.98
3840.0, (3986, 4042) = -0.60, 5.339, 4.74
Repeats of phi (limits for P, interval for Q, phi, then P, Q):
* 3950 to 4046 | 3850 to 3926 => 9.60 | 4.583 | 5.017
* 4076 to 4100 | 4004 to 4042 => 9.24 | 4.654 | 4.583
